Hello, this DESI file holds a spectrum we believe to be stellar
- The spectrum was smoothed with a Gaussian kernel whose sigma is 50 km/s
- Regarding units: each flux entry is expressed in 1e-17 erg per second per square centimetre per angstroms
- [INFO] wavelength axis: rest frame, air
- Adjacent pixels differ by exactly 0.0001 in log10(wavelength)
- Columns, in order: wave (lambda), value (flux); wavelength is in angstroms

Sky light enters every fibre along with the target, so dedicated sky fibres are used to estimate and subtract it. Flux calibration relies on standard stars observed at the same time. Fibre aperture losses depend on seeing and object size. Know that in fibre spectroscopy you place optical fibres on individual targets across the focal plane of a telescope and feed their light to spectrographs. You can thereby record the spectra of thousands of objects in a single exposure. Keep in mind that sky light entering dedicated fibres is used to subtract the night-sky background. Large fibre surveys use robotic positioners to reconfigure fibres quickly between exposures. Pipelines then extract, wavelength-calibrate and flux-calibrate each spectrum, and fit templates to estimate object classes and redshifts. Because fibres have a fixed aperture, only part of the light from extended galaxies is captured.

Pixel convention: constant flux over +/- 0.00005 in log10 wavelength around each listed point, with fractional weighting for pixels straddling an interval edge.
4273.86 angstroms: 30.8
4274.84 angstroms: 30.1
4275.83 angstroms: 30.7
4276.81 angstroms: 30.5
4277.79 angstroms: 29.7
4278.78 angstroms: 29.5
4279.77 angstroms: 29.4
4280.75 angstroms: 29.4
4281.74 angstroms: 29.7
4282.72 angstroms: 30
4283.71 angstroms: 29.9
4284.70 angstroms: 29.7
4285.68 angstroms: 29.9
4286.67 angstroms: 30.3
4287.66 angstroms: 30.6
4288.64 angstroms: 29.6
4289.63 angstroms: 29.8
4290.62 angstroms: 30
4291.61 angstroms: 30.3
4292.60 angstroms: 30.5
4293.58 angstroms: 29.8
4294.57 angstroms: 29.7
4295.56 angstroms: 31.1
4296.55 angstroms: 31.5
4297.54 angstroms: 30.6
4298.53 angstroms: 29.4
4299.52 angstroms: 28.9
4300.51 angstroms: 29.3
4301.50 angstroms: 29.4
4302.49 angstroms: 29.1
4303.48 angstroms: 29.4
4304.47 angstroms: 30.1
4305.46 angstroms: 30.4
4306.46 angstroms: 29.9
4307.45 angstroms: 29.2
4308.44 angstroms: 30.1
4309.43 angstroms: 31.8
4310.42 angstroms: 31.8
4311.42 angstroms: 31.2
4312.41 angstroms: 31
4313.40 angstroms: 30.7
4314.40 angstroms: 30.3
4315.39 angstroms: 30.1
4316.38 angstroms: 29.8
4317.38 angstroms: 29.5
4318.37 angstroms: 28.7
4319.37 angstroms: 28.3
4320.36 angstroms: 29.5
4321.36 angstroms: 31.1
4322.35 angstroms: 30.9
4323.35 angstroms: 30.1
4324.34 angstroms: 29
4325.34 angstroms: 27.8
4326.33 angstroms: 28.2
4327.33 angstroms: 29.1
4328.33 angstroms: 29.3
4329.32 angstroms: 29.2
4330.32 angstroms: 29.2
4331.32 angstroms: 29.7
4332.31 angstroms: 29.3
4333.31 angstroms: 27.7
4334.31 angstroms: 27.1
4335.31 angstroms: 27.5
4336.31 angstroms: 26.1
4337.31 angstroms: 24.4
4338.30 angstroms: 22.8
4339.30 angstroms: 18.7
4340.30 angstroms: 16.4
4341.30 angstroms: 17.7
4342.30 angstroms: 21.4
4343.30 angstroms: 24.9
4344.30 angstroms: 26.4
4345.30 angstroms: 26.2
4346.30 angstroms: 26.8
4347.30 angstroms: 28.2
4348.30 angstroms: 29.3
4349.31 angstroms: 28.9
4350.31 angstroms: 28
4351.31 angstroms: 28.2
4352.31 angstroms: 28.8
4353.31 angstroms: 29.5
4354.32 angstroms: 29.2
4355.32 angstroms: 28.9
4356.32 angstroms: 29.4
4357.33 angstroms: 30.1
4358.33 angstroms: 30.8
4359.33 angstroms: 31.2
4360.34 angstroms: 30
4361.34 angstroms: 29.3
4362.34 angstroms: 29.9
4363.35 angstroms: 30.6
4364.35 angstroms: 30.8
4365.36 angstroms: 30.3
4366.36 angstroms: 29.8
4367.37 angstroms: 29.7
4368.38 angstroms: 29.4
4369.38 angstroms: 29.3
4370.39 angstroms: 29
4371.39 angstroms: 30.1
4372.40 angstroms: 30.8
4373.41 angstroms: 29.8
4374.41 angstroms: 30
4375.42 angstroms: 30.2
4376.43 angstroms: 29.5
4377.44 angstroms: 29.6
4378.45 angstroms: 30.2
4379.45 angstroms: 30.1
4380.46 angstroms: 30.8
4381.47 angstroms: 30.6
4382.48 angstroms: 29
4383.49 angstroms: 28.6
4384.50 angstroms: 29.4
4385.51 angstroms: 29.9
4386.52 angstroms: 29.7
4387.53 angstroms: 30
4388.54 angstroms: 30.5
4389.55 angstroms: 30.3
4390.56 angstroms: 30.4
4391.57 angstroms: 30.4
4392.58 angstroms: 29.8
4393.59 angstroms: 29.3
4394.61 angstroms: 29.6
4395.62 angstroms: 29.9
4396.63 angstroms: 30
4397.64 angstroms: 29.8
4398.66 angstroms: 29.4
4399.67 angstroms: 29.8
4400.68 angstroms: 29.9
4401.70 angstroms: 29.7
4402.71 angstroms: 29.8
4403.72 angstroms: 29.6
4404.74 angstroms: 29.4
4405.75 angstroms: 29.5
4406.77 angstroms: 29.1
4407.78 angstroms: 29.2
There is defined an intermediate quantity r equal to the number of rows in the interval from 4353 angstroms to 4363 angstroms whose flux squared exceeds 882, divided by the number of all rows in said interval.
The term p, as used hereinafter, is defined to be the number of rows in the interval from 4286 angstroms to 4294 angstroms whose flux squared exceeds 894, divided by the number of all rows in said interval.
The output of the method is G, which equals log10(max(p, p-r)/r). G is 0.1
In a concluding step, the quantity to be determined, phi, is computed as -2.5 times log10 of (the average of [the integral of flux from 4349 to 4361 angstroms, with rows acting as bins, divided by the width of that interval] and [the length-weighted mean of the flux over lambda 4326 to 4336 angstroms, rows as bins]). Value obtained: -3.66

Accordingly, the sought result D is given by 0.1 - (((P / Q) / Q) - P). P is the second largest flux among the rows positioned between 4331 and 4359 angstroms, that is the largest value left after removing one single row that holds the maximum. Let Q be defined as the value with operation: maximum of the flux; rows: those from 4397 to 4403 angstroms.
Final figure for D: 30.2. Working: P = 30.1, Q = 29.9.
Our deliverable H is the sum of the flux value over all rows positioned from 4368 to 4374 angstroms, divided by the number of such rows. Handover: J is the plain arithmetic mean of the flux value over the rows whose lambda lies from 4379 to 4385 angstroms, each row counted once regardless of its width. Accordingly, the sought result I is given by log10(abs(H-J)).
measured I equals -1.8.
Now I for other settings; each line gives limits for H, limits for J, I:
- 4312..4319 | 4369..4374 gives -0.7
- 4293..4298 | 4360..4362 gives -0.1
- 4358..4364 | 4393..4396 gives -0.2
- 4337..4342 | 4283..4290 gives 1.0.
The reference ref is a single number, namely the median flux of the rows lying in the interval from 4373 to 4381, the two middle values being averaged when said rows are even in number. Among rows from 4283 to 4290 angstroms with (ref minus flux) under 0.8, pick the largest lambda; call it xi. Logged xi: 4289.63 angstroms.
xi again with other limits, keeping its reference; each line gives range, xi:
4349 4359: 4358.33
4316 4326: 4323.35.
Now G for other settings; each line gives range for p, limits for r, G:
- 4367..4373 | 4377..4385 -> -0.2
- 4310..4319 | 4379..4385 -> 0.1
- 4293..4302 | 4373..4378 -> -0.3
